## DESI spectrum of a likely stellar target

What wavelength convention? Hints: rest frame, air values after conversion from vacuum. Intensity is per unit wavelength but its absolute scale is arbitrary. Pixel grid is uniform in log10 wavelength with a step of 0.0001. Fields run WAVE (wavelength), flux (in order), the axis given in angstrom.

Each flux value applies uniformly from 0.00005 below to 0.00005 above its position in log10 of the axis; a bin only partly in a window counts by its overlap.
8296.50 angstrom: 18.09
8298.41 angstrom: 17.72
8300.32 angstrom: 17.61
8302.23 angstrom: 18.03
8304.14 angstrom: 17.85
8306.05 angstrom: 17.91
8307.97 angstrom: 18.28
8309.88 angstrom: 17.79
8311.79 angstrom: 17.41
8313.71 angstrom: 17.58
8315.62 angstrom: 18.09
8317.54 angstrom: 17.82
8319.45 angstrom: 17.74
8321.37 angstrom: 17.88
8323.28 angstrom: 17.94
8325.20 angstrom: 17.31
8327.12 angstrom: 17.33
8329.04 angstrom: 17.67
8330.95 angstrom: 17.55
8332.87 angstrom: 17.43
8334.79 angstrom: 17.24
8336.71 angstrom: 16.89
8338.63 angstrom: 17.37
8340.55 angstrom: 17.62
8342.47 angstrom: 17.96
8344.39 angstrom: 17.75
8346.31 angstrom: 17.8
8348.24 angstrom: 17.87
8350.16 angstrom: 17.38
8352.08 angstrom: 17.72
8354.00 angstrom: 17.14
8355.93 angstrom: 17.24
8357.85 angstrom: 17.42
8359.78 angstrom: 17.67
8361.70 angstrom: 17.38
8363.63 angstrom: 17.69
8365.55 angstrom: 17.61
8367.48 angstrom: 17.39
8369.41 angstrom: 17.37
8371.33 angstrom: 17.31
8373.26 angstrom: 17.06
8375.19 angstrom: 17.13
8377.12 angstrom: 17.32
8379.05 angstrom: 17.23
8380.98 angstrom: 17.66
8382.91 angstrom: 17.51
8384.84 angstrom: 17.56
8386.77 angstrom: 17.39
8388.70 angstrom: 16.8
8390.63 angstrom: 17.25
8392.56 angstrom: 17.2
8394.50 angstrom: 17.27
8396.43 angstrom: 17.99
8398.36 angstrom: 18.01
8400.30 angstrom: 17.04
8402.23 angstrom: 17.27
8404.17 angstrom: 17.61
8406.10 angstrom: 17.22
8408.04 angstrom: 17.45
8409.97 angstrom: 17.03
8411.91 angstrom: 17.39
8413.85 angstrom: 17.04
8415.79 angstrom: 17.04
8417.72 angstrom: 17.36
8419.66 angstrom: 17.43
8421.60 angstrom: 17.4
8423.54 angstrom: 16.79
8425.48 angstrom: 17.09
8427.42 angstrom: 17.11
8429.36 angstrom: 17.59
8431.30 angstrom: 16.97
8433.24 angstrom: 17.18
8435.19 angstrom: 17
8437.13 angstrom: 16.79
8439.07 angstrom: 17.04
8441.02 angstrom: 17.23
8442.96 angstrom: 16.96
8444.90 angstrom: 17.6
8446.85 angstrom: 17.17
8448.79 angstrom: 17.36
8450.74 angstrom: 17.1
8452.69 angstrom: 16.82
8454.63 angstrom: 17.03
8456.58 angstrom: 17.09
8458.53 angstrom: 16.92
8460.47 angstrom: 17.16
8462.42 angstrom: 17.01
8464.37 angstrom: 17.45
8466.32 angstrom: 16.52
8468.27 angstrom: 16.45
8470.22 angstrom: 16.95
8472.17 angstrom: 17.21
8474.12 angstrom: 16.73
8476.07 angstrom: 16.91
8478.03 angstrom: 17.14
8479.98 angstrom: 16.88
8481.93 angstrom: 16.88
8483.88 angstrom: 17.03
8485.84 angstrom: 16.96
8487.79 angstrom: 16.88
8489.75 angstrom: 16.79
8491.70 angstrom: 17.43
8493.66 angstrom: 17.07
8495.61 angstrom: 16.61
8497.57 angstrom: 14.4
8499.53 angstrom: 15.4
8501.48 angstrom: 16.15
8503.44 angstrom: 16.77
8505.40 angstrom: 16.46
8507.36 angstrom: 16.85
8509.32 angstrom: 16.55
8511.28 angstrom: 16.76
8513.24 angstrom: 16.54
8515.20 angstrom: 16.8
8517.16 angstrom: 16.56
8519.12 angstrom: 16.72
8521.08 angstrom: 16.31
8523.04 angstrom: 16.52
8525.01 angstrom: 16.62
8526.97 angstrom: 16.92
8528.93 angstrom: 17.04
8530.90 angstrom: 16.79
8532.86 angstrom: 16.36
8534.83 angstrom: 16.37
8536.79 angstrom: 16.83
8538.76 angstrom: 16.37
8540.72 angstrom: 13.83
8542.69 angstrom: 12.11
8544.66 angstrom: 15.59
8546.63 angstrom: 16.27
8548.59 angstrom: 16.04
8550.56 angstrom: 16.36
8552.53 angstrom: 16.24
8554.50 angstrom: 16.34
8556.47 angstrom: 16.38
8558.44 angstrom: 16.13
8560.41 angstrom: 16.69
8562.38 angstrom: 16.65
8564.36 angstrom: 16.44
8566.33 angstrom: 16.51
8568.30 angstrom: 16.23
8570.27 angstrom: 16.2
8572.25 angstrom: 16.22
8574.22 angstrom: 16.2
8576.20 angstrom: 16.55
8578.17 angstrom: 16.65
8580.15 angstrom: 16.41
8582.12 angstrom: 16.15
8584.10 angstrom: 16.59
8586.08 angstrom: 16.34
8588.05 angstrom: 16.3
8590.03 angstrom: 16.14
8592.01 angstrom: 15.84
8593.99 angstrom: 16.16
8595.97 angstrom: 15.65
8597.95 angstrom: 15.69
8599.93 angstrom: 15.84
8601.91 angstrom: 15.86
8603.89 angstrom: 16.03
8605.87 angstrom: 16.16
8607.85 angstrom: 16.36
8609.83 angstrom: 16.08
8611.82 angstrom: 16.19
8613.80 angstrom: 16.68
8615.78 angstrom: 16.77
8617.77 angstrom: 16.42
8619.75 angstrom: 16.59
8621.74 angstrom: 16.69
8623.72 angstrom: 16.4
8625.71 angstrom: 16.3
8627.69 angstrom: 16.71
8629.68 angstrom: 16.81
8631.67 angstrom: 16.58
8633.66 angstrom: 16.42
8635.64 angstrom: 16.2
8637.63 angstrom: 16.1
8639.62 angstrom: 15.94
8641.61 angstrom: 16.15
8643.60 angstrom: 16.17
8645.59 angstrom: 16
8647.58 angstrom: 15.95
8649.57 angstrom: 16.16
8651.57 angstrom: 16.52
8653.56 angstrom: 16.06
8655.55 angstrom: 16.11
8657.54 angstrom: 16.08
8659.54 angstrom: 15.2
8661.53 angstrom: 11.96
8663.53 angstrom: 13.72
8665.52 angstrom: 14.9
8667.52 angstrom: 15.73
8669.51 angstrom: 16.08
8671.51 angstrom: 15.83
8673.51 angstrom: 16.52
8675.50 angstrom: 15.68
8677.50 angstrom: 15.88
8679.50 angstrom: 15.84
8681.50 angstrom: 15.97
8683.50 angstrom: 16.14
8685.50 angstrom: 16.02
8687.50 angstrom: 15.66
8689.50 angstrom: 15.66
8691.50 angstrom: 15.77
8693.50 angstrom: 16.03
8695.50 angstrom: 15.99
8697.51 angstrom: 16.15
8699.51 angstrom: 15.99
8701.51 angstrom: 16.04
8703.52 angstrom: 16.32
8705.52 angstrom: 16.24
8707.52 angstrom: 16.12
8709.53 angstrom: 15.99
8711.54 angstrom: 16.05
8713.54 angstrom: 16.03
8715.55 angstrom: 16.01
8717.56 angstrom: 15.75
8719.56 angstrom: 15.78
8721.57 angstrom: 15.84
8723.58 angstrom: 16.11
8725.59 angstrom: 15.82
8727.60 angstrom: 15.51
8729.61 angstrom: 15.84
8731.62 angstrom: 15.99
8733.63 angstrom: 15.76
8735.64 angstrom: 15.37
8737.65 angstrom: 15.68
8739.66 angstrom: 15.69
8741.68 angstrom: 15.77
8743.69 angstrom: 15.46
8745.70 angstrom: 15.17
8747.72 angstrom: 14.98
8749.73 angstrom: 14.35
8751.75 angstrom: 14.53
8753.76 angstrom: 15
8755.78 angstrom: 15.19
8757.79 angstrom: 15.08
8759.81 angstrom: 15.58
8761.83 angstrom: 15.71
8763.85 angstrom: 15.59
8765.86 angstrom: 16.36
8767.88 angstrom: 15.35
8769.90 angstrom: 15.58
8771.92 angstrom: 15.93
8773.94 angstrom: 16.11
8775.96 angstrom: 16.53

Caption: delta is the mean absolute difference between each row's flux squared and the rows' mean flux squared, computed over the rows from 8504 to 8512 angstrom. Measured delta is 5.00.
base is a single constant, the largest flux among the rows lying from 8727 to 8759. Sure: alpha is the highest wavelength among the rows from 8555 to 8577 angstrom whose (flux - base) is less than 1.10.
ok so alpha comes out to 8576.20 angstrom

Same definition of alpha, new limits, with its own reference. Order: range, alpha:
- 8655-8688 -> 8687.50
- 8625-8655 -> 8653.56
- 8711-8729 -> 8727.60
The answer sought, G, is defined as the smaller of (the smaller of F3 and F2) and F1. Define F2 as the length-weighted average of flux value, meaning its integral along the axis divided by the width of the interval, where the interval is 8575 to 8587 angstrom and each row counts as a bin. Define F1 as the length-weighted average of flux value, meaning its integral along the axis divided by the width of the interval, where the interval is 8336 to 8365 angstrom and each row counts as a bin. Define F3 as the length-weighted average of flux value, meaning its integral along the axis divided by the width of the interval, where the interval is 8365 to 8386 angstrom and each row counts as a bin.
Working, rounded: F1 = 17.5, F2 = 16.4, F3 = 17.4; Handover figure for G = 16.4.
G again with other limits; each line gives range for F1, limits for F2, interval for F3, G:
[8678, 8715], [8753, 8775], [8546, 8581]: 15.6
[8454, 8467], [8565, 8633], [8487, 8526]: 16.3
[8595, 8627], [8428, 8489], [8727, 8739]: 15.7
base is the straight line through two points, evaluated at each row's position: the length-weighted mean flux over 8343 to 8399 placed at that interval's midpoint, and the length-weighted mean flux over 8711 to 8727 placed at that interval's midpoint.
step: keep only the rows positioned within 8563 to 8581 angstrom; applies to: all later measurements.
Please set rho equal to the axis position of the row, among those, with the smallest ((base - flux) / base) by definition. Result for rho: 8578.17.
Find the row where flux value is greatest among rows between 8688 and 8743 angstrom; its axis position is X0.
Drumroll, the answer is 8703.52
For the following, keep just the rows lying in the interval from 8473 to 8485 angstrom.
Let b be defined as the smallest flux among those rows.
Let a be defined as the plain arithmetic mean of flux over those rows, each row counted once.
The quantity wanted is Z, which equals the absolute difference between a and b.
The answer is 0.20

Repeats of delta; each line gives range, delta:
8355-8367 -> 5.42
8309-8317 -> 7.89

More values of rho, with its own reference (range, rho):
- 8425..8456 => 8444.90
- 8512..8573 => 8528.93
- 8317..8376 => 8342.47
